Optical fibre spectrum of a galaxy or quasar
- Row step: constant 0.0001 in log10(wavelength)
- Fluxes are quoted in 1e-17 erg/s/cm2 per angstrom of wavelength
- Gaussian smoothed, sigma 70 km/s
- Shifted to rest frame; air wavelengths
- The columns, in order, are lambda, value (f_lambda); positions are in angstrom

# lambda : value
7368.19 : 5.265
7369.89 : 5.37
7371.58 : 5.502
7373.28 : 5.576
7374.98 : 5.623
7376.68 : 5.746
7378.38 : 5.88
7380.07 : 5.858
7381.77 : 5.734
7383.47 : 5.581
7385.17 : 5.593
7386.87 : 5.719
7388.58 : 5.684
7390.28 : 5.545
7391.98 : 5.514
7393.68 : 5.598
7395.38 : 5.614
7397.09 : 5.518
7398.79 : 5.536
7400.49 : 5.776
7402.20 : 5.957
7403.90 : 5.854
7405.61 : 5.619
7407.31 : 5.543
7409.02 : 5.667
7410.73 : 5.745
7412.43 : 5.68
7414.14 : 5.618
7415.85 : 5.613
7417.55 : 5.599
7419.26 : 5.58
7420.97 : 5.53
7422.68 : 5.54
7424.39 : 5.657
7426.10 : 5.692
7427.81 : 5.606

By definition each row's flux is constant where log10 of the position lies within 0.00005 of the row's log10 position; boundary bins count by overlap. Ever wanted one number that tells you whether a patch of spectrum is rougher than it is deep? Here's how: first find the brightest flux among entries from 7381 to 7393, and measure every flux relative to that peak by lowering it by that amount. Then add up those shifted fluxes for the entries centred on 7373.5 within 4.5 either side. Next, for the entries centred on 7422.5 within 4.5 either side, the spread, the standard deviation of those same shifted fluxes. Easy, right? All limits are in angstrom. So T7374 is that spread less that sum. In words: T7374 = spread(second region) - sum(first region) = 0.9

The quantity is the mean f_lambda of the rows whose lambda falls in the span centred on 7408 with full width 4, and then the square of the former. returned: 31.4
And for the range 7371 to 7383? 32.5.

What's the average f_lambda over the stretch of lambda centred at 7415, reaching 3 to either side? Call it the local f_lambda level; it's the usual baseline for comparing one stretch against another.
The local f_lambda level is 5.63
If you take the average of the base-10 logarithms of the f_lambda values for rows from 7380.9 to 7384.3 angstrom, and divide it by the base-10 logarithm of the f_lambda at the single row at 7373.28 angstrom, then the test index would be 1.008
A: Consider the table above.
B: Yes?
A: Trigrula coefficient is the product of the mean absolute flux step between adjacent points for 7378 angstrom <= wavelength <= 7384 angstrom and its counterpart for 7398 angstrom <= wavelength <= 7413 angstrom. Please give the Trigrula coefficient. 0.014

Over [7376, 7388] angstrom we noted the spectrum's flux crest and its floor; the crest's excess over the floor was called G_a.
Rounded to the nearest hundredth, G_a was 0.30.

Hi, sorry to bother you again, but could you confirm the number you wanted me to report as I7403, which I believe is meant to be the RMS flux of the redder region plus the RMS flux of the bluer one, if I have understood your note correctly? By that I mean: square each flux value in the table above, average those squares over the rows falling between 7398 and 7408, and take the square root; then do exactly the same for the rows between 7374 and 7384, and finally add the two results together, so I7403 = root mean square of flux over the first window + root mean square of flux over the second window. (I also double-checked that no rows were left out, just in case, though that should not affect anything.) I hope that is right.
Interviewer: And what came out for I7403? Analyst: 11.45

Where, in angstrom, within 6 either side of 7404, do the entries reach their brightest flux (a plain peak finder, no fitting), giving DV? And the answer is 7402.20 angstrom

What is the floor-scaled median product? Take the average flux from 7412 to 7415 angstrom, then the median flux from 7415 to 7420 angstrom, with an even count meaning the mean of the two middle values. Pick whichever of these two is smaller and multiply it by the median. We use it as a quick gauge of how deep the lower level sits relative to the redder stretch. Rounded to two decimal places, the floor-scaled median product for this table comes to 31.35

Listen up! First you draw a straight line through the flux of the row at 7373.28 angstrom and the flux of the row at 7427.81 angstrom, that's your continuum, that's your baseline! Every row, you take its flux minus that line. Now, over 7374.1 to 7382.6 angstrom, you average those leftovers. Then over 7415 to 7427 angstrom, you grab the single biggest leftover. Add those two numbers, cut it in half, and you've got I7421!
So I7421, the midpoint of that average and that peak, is 0.14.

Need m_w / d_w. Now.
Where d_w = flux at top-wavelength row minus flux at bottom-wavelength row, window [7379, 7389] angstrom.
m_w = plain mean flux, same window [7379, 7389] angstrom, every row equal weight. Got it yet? -33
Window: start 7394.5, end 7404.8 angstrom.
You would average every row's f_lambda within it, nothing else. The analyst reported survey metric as 5.71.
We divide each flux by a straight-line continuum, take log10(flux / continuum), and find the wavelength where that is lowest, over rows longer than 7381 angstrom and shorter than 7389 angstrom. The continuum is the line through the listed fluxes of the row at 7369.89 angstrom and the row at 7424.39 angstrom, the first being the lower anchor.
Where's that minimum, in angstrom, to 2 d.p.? 7383.47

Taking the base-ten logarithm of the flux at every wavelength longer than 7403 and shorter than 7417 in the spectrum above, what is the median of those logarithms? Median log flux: 0.752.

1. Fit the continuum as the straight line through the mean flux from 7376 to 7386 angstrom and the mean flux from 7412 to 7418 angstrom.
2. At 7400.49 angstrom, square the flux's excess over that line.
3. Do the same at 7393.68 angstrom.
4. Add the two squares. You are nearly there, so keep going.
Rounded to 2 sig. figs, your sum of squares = 0.020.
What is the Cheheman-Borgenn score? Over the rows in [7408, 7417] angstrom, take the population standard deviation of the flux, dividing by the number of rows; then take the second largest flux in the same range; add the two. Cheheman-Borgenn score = 5.73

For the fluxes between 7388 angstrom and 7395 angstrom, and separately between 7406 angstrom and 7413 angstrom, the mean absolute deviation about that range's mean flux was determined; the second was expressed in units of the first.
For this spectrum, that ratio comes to 1.0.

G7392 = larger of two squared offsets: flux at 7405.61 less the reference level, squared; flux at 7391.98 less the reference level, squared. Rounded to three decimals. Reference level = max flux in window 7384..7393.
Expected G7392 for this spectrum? 0.042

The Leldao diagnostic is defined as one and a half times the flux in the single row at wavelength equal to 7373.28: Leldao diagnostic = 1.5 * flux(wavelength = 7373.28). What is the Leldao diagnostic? 8.4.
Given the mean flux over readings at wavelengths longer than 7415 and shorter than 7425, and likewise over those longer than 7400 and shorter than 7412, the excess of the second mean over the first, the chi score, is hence 0.15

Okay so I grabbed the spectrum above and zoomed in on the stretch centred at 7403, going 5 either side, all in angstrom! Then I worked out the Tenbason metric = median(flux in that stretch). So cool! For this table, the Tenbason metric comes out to 5.70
